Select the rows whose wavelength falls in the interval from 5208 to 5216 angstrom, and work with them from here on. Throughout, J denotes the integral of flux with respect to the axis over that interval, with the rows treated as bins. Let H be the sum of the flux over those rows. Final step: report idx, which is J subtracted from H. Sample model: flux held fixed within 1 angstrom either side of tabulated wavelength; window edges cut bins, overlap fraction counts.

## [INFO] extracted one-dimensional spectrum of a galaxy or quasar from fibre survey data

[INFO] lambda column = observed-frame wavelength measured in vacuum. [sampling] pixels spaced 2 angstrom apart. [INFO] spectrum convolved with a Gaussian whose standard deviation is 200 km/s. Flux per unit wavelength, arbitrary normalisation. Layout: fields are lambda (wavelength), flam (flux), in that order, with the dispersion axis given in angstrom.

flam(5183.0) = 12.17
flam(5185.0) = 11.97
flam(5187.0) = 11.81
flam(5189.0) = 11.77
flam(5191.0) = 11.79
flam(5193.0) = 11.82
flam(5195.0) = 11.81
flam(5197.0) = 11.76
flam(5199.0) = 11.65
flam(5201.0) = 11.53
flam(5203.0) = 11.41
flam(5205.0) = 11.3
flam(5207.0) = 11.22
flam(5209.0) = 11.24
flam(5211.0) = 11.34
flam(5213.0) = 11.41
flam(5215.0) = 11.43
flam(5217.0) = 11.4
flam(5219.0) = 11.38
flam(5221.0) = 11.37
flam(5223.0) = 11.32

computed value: -45.4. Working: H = 45.4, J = 91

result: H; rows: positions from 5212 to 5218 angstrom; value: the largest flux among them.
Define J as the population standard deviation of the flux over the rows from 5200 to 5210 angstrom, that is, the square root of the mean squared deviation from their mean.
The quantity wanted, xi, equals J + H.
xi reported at 11.5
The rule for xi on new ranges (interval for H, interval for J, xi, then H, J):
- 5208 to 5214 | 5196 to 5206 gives 11.6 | 11.41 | 0.16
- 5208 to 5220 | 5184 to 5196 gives 11.5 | 11.43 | 0.07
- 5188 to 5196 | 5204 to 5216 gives 11.9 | 11.82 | 0.08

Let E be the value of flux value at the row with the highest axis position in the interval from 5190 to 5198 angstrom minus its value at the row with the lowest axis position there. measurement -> 0.0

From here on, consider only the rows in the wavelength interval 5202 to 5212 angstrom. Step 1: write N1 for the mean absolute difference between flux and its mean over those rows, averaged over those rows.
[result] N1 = 0.06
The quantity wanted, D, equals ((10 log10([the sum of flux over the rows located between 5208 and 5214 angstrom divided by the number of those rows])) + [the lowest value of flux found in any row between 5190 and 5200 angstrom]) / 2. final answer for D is 11.1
